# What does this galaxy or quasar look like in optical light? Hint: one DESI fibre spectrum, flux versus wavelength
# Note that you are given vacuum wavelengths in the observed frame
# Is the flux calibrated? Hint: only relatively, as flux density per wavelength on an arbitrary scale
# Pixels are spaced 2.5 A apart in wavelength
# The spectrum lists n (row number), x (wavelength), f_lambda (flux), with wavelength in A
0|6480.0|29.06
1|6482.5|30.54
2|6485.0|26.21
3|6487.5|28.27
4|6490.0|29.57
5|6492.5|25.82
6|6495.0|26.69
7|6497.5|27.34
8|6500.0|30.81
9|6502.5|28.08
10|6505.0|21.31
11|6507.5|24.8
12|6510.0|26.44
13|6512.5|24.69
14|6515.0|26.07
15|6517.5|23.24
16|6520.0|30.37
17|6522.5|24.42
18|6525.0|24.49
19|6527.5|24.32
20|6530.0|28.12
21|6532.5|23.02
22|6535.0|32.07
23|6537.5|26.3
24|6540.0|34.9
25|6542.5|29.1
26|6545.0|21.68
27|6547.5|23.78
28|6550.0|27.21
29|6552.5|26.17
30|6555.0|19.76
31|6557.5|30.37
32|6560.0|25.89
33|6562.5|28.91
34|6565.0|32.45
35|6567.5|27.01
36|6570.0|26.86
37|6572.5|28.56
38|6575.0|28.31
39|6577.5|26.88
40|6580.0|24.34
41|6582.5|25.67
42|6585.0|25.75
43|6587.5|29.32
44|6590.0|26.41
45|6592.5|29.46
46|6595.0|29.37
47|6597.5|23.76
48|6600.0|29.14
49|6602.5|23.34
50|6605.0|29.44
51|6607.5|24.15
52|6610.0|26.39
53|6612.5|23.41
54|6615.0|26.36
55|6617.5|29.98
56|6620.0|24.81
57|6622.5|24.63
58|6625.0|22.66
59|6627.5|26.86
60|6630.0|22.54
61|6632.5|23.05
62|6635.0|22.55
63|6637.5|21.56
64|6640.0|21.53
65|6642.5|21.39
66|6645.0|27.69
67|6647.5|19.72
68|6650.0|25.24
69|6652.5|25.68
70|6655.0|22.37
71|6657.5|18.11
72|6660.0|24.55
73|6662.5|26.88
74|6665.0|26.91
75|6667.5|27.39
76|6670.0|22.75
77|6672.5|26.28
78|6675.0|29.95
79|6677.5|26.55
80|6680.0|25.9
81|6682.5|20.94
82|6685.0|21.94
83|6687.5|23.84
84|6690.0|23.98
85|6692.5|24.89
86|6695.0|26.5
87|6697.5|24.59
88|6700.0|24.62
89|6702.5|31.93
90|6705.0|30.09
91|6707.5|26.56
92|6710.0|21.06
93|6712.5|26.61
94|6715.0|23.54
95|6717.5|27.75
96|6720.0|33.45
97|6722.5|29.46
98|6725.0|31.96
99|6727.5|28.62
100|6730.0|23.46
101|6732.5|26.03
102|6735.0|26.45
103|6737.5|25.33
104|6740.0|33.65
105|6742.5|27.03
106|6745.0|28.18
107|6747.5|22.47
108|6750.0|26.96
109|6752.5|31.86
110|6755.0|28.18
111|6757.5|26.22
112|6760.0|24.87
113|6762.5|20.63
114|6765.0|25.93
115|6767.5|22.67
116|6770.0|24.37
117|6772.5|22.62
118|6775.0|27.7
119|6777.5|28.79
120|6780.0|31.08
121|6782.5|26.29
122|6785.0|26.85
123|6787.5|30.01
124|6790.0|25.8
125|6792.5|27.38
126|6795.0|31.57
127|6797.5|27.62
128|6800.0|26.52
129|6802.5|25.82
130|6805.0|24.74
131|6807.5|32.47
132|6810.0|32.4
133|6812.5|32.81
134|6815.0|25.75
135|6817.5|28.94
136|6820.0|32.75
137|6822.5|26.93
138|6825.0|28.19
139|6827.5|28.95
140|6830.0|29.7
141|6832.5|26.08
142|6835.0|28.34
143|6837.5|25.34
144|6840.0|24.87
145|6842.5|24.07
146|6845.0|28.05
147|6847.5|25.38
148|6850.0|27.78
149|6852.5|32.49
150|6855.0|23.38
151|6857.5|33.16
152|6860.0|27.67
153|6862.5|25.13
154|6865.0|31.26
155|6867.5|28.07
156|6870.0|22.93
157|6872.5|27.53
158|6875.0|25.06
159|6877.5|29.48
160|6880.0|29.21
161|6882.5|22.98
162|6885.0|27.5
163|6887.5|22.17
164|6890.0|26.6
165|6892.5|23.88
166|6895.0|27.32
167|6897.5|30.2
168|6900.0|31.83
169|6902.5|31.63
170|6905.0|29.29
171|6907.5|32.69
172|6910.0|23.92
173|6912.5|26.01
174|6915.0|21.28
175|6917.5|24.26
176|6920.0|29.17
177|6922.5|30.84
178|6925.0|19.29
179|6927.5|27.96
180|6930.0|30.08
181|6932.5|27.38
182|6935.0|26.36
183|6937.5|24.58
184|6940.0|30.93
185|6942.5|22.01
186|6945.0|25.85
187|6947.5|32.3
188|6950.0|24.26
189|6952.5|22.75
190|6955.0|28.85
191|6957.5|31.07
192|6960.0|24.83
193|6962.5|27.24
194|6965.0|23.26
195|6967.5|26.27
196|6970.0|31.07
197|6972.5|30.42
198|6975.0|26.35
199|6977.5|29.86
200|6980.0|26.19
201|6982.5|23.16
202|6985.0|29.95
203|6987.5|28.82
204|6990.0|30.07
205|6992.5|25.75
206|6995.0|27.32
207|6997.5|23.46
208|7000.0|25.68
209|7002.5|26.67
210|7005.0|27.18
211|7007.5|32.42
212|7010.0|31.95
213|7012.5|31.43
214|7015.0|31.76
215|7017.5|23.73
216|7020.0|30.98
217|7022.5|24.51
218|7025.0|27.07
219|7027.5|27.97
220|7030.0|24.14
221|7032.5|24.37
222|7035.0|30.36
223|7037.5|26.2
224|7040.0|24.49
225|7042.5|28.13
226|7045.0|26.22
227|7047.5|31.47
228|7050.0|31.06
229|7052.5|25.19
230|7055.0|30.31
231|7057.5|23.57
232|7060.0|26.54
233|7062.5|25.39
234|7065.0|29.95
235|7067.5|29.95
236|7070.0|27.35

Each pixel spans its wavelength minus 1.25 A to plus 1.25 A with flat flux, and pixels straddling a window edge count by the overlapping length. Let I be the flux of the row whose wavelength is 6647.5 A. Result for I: 19.72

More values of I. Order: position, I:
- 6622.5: 24.63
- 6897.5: 30.2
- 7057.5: 23.57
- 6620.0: 24.81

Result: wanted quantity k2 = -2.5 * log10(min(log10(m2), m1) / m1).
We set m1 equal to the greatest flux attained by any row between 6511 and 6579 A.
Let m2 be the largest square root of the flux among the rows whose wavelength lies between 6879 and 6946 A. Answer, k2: 4.16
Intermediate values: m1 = 34.9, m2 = 5.72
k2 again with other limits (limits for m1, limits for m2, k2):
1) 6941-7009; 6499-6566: 4.06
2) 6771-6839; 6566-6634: 4.12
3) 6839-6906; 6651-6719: 4.11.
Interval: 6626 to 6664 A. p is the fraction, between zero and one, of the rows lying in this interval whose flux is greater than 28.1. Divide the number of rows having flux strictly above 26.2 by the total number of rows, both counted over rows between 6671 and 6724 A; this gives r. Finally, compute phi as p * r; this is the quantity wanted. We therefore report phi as 0.00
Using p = 0.00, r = 0.52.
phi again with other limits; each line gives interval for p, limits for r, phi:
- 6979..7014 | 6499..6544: 0.21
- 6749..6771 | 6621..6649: 0.04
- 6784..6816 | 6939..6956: 0.16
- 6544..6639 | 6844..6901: 0.19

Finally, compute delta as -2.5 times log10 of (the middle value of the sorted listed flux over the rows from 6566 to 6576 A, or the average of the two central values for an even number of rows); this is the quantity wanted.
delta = -3.60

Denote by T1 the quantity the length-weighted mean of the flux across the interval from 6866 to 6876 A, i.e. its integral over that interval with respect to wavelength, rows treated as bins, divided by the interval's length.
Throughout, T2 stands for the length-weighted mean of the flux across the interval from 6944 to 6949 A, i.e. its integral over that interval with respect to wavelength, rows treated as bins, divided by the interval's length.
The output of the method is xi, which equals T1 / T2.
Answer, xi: 0.90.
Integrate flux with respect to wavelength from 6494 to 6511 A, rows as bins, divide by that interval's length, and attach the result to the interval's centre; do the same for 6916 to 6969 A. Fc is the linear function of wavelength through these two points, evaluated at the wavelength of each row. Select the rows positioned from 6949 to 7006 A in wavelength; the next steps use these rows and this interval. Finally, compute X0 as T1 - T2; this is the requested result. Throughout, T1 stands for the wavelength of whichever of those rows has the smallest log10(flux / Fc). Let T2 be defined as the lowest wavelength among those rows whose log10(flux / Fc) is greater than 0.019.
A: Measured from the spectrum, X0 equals -2.5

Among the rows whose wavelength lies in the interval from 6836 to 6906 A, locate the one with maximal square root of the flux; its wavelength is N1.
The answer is 6857.5 A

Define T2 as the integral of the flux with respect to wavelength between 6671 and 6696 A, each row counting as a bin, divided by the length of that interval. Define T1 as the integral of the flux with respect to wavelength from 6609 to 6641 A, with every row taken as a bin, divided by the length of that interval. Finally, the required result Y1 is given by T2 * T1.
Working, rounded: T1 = 24.3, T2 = 25.0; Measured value 609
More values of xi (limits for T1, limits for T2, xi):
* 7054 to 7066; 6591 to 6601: 0.97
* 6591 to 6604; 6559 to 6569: 0.95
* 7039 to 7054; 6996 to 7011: 1.00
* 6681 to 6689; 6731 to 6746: 0.81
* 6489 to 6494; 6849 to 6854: 0.92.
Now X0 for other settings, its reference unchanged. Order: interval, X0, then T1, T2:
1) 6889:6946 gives 27.5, 6925.0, 6897.5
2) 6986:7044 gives 10.0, 6997.5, 6987.5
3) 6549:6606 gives -2.5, 6555.0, 6557.5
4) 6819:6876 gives 50.0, 6870.0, 6820.0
